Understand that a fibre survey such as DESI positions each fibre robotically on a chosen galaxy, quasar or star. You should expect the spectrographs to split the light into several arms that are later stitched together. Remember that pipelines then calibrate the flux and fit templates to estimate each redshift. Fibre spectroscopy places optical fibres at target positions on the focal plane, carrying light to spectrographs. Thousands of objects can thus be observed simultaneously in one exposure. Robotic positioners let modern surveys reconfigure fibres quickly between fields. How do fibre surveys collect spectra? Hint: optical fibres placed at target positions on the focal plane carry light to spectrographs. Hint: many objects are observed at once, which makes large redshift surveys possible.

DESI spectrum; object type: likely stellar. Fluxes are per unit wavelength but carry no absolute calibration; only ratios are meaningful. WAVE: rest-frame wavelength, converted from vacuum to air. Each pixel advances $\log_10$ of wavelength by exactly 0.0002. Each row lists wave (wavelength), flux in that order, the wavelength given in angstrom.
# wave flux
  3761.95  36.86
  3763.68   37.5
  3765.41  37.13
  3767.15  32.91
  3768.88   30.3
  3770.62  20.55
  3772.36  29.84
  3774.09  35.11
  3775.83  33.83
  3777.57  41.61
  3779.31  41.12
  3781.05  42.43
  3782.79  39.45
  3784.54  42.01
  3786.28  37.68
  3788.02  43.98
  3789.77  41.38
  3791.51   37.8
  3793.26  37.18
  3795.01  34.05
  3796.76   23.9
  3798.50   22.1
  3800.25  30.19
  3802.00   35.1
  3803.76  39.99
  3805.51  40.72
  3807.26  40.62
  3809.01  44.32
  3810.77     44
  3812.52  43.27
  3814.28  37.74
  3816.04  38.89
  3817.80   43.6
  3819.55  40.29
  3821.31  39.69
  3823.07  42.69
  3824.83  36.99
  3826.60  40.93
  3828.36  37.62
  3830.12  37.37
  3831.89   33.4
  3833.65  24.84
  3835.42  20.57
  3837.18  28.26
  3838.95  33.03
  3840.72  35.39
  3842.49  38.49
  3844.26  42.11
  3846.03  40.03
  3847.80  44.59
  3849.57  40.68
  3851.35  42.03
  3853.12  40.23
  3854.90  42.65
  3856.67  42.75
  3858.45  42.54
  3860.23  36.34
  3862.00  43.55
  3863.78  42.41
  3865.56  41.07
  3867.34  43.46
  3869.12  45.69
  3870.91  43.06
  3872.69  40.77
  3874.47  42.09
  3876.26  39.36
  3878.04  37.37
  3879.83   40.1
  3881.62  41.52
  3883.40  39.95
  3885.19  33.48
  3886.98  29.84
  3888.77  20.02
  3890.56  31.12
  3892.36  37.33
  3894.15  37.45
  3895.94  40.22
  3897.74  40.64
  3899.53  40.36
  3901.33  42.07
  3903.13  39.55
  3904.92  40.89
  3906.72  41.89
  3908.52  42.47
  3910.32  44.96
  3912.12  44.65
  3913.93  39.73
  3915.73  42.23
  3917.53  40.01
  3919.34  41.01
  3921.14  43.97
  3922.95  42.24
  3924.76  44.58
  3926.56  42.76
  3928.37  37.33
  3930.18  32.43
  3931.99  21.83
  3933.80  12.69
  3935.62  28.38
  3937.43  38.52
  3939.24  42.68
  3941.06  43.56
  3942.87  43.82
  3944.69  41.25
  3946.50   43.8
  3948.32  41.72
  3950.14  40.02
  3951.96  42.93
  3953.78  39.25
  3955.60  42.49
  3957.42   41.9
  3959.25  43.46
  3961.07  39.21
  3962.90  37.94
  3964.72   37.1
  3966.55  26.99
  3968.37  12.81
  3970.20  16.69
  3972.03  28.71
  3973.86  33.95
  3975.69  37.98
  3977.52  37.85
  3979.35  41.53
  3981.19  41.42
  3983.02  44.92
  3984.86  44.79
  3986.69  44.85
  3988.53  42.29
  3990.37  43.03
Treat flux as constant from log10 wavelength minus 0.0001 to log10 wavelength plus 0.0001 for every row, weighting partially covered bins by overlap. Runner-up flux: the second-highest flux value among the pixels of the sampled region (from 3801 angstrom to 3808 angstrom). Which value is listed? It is 40.62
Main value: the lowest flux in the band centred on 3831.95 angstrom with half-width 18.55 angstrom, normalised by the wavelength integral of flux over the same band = 0.0150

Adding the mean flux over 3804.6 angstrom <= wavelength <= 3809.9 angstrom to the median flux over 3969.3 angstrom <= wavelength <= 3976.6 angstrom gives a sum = 73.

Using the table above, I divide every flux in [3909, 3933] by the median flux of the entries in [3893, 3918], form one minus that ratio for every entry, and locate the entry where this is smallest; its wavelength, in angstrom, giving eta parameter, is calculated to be 3910.32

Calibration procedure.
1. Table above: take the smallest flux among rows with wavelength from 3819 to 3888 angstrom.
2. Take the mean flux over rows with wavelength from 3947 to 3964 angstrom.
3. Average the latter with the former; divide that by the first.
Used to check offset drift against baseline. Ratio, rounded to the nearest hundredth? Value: 1.50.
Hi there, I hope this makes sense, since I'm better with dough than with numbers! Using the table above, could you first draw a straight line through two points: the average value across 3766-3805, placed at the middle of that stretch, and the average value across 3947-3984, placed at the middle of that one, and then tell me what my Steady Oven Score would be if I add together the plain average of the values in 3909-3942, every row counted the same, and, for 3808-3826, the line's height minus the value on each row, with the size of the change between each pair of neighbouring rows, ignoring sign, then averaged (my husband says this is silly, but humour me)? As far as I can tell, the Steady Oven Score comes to 41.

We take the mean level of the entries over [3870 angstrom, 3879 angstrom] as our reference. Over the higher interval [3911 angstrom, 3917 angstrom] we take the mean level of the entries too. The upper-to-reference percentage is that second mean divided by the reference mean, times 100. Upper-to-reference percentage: 104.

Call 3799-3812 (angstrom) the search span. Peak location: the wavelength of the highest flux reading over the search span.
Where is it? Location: 3809.01 angstrom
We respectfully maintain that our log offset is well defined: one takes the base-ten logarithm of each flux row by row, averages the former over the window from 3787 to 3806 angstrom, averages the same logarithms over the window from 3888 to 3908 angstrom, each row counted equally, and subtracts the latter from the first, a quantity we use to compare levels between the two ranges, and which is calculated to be -0.03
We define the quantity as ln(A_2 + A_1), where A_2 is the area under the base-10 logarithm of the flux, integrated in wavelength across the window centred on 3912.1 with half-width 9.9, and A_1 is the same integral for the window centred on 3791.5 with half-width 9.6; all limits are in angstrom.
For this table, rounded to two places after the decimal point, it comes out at 4.12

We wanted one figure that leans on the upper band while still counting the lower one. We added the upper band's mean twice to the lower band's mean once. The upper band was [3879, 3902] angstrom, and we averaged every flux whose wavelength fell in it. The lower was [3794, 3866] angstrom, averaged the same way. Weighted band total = 111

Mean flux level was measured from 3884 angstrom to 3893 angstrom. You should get 30.4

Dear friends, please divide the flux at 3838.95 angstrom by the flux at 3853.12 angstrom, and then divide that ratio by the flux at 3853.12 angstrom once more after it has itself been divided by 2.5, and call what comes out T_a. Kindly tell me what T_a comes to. 0.051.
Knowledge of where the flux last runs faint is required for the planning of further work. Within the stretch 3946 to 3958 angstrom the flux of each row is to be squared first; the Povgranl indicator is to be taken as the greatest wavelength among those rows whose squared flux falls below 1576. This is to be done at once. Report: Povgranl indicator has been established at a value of 3953.78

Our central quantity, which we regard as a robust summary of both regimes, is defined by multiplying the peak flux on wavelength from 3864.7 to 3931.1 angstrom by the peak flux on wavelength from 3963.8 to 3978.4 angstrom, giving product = 1735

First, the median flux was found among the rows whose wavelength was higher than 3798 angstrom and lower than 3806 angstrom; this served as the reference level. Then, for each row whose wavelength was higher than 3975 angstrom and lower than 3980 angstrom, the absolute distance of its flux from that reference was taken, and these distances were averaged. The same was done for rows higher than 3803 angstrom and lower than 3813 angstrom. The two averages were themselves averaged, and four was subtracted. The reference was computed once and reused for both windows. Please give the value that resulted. 1.5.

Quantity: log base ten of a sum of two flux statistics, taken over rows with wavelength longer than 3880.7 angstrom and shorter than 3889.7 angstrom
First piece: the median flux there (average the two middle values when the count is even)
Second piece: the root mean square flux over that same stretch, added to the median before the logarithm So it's 1.83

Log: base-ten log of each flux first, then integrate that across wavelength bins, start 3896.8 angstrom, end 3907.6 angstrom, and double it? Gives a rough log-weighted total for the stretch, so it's 34.8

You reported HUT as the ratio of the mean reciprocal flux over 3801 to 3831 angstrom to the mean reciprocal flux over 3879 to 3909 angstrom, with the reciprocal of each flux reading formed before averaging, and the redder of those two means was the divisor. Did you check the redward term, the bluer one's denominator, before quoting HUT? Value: 0.91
